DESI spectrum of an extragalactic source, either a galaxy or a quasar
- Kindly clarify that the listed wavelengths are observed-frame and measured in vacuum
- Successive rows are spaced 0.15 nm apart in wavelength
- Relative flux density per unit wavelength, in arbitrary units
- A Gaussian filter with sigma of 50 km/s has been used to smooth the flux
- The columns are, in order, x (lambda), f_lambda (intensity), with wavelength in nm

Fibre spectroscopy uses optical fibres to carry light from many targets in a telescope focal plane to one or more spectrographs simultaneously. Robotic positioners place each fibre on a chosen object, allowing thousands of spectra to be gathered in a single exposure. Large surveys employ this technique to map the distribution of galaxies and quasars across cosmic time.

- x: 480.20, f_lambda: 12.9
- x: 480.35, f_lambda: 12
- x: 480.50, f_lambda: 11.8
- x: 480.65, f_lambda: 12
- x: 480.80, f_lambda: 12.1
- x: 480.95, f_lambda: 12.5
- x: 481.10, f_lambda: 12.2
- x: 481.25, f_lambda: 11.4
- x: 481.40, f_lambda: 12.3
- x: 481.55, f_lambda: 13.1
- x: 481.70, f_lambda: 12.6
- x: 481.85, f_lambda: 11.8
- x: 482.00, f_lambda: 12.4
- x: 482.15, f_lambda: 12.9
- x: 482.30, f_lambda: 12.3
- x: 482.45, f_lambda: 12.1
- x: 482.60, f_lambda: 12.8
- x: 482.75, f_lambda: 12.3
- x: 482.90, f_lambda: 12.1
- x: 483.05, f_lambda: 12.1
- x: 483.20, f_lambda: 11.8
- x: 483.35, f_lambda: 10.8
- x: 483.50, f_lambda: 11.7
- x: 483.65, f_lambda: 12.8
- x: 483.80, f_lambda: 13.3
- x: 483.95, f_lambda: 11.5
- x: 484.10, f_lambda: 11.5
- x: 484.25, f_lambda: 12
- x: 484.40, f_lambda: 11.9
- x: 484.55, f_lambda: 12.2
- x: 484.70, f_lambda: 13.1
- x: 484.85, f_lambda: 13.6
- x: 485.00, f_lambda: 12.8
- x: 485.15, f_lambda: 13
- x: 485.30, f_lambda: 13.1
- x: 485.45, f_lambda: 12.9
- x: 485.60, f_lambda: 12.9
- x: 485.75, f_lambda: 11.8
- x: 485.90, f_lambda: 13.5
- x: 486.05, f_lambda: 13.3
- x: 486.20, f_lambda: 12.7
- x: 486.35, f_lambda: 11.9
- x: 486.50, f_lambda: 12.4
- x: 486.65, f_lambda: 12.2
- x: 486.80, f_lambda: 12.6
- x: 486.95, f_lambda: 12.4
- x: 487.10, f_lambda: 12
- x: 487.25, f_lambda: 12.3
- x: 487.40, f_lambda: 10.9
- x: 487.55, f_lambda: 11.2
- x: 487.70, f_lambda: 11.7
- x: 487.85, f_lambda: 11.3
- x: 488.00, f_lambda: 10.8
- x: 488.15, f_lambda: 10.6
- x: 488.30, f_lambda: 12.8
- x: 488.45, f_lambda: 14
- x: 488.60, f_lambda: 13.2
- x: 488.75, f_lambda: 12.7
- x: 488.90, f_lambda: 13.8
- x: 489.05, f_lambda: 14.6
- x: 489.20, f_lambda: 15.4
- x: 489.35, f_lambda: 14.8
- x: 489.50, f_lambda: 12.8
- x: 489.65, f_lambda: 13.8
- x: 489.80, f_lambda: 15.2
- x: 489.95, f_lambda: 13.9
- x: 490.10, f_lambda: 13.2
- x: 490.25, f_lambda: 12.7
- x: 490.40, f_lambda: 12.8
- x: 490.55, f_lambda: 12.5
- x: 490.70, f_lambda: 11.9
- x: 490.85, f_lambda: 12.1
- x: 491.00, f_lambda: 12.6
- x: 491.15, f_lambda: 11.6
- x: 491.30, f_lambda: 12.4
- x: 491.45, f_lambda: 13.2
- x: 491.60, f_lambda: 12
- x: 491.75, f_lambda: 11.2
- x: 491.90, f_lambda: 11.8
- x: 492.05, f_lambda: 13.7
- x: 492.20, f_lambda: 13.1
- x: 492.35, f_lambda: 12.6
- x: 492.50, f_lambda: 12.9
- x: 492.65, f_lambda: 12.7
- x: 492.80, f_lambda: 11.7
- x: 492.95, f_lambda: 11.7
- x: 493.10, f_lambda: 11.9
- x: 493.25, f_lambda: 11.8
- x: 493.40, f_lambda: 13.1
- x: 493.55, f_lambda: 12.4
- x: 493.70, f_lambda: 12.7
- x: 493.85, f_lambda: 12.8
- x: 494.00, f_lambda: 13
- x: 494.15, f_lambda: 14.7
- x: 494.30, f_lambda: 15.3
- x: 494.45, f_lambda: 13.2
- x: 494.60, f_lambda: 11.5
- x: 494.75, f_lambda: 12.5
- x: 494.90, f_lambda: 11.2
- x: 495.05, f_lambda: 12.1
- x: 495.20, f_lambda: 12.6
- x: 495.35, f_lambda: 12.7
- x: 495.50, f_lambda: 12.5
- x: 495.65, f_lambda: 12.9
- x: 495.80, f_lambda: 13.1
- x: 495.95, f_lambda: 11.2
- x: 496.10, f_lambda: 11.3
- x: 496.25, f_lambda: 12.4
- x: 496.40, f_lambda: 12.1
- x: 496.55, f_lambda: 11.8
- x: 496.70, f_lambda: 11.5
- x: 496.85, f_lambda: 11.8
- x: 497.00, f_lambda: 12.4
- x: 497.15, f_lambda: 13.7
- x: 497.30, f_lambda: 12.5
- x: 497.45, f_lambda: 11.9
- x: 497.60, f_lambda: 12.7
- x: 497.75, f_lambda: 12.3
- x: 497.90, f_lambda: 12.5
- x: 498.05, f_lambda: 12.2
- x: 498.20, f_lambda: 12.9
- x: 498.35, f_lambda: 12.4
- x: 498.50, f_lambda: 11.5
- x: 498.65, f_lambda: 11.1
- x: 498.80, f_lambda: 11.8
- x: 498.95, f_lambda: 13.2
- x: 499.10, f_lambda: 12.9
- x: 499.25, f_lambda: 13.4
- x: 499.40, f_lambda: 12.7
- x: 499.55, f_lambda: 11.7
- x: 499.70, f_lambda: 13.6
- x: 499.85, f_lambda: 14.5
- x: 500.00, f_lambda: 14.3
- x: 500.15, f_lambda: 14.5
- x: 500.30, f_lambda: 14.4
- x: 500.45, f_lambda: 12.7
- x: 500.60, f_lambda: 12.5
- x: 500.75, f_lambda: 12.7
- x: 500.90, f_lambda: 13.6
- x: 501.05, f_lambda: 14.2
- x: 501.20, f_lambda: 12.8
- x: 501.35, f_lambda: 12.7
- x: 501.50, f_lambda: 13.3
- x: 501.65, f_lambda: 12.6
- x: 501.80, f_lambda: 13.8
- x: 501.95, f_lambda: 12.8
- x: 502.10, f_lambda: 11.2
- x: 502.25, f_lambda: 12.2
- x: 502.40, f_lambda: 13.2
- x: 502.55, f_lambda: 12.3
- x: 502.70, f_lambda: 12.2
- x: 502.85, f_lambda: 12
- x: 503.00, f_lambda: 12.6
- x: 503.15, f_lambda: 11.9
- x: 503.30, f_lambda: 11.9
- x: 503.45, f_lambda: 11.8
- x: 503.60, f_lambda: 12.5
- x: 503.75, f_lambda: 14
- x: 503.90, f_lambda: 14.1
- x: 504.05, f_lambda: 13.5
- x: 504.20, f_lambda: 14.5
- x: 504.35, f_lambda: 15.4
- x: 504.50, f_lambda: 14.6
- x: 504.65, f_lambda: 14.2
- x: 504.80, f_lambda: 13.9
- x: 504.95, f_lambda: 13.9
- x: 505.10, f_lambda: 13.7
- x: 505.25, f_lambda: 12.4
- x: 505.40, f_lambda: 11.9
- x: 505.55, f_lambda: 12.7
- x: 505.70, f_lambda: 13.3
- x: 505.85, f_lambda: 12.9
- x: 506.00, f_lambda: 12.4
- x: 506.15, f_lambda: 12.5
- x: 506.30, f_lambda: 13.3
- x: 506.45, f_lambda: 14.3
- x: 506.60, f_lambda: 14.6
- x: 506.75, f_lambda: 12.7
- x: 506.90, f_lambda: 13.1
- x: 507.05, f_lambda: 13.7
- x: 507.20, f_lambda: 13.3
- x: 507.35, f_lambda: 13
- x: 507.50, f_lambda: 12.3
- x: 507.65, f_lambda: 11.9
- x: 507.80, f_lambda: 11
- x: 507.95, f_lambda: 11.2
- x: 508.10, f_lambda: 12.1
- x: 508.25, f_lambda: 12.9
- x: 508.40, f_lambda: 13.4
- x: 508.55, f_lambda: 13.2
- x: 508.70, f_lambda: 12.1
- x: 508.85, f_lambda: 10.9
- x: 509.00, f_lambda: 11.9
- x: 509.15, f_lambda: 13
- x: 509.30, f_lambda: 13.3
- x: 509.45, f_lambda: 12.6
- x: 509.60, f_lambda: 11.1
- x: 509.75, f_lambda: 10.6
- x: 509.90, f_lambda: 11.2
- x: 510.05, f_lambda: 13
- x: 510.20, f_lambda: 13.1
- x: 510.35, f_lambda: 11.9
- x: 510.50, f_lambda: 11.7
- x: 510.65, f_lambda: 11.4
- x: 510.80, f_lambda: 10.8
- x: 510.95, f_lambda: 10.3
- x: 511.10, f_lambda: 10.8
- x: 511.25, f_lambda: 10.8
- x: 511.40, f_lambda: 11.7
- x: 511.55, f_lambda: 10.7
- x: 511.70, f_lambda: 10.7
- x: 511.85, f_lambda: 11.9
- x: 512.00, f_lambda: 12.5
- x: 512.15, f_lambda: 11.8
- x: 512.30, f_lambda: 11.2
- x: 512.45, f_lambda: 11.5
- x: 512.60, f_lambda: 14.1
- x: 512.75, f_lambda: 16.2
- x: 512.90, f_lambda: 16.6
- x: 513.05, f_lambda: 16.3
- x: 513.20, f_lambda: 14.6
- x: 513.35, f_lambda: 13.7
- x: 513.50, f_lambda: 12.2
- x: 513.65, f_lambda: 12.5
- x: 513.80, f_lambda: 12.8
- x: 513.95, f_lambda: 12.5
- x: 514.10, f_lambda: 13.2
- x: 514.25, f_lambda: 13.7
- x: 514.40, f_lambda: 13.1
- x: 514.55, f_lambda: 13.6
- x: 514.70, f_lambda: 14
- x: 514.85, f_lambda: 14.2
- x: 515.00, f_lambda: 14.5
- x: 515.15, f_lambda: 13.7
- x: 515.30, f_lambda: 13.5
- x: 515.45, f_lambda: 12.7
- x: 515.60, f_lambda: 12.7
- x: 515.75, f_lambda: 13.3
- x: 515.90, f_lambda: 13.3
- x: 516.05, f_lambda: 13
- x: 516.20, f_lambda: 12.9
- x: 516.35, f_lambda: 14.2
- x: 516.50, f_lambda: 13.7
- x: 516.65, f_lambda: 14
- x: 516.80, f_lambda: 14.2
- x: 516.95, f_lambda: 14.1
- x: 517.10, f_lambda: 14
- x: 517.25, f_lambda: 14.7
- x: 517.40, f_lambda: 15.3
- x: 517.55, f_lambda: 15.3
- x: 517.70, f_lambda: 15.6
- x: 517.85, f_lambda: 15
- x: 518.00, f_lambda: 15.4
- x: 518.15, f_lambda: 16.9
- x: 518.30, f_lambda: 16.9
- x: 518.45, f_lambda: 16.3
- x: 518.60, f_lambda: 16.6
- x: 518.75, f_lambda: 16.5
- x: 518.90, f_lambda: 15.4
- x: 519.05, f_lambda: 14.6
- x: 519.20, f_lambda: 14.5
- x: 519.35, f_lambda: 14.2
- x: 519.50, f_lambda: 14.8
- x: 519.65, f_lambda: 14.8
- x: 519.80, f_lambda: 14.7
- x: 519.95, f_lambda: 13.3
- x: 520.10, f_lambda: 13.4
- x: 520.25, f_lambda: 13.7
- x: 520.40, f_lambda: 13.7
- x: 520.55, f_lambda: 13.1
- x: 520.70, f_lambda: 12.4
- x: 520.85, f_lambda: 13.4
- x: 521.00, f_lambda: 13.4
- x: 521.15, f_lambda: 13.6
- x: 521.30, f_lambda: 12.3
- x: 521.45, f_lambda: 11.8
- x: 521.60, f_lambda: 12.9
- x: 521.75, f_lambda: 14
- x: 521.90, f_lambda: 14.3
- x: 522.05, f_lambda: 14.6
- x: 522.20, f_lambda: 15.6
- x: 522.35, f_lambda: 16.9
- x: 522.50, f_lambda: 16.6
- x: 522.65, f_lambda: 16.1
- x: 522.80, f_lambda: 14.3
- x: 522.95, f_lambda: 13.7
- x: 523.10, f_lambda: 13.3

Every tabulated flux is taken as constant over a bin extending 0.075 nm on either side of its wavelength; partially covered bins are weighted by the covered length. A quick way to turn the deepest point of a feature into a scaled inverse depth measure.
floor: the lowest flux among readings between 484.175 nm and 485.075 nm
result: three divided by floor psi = 0.2521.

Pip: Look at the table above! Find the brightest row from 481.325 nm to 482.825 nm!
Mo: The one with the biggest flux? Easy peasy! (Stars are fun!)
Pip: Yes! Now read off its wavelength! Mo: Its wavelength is 481.55 nm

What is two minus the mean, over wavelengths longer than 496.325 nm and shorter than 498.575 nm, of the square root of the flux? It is -1.50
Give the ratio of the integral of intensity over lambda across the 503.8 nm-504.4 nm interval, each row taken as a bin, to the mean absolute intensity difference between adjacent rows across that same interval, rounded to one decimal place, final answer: 10.3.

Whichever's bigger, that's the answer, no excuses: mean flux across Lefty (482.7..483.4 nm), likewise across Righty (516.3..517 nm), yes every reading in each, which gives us 14.0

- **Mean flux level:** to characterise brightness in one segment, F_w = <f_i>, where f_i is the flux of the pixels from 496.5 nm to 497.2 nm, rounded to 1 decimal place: 12.2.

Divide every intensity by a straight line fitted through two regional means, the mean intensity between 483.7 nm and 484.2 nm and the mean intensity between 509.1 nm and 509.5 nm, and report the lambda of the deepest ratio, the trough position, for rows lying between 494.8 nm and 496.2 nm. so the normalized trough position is 495.95 nm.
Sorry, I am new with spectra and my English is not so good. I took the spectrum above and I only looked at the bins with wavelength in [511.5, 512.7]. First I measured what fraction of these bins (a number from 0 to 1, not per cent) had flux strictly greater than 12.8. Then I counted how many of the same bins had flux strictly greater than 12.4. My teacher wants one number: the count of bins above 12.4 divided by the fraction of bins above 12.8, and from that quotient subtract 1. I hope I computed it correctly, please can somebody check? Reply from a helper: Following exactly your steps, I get 15.0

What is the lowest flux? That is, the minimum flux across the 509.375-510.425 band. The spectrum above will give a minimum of 10.6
